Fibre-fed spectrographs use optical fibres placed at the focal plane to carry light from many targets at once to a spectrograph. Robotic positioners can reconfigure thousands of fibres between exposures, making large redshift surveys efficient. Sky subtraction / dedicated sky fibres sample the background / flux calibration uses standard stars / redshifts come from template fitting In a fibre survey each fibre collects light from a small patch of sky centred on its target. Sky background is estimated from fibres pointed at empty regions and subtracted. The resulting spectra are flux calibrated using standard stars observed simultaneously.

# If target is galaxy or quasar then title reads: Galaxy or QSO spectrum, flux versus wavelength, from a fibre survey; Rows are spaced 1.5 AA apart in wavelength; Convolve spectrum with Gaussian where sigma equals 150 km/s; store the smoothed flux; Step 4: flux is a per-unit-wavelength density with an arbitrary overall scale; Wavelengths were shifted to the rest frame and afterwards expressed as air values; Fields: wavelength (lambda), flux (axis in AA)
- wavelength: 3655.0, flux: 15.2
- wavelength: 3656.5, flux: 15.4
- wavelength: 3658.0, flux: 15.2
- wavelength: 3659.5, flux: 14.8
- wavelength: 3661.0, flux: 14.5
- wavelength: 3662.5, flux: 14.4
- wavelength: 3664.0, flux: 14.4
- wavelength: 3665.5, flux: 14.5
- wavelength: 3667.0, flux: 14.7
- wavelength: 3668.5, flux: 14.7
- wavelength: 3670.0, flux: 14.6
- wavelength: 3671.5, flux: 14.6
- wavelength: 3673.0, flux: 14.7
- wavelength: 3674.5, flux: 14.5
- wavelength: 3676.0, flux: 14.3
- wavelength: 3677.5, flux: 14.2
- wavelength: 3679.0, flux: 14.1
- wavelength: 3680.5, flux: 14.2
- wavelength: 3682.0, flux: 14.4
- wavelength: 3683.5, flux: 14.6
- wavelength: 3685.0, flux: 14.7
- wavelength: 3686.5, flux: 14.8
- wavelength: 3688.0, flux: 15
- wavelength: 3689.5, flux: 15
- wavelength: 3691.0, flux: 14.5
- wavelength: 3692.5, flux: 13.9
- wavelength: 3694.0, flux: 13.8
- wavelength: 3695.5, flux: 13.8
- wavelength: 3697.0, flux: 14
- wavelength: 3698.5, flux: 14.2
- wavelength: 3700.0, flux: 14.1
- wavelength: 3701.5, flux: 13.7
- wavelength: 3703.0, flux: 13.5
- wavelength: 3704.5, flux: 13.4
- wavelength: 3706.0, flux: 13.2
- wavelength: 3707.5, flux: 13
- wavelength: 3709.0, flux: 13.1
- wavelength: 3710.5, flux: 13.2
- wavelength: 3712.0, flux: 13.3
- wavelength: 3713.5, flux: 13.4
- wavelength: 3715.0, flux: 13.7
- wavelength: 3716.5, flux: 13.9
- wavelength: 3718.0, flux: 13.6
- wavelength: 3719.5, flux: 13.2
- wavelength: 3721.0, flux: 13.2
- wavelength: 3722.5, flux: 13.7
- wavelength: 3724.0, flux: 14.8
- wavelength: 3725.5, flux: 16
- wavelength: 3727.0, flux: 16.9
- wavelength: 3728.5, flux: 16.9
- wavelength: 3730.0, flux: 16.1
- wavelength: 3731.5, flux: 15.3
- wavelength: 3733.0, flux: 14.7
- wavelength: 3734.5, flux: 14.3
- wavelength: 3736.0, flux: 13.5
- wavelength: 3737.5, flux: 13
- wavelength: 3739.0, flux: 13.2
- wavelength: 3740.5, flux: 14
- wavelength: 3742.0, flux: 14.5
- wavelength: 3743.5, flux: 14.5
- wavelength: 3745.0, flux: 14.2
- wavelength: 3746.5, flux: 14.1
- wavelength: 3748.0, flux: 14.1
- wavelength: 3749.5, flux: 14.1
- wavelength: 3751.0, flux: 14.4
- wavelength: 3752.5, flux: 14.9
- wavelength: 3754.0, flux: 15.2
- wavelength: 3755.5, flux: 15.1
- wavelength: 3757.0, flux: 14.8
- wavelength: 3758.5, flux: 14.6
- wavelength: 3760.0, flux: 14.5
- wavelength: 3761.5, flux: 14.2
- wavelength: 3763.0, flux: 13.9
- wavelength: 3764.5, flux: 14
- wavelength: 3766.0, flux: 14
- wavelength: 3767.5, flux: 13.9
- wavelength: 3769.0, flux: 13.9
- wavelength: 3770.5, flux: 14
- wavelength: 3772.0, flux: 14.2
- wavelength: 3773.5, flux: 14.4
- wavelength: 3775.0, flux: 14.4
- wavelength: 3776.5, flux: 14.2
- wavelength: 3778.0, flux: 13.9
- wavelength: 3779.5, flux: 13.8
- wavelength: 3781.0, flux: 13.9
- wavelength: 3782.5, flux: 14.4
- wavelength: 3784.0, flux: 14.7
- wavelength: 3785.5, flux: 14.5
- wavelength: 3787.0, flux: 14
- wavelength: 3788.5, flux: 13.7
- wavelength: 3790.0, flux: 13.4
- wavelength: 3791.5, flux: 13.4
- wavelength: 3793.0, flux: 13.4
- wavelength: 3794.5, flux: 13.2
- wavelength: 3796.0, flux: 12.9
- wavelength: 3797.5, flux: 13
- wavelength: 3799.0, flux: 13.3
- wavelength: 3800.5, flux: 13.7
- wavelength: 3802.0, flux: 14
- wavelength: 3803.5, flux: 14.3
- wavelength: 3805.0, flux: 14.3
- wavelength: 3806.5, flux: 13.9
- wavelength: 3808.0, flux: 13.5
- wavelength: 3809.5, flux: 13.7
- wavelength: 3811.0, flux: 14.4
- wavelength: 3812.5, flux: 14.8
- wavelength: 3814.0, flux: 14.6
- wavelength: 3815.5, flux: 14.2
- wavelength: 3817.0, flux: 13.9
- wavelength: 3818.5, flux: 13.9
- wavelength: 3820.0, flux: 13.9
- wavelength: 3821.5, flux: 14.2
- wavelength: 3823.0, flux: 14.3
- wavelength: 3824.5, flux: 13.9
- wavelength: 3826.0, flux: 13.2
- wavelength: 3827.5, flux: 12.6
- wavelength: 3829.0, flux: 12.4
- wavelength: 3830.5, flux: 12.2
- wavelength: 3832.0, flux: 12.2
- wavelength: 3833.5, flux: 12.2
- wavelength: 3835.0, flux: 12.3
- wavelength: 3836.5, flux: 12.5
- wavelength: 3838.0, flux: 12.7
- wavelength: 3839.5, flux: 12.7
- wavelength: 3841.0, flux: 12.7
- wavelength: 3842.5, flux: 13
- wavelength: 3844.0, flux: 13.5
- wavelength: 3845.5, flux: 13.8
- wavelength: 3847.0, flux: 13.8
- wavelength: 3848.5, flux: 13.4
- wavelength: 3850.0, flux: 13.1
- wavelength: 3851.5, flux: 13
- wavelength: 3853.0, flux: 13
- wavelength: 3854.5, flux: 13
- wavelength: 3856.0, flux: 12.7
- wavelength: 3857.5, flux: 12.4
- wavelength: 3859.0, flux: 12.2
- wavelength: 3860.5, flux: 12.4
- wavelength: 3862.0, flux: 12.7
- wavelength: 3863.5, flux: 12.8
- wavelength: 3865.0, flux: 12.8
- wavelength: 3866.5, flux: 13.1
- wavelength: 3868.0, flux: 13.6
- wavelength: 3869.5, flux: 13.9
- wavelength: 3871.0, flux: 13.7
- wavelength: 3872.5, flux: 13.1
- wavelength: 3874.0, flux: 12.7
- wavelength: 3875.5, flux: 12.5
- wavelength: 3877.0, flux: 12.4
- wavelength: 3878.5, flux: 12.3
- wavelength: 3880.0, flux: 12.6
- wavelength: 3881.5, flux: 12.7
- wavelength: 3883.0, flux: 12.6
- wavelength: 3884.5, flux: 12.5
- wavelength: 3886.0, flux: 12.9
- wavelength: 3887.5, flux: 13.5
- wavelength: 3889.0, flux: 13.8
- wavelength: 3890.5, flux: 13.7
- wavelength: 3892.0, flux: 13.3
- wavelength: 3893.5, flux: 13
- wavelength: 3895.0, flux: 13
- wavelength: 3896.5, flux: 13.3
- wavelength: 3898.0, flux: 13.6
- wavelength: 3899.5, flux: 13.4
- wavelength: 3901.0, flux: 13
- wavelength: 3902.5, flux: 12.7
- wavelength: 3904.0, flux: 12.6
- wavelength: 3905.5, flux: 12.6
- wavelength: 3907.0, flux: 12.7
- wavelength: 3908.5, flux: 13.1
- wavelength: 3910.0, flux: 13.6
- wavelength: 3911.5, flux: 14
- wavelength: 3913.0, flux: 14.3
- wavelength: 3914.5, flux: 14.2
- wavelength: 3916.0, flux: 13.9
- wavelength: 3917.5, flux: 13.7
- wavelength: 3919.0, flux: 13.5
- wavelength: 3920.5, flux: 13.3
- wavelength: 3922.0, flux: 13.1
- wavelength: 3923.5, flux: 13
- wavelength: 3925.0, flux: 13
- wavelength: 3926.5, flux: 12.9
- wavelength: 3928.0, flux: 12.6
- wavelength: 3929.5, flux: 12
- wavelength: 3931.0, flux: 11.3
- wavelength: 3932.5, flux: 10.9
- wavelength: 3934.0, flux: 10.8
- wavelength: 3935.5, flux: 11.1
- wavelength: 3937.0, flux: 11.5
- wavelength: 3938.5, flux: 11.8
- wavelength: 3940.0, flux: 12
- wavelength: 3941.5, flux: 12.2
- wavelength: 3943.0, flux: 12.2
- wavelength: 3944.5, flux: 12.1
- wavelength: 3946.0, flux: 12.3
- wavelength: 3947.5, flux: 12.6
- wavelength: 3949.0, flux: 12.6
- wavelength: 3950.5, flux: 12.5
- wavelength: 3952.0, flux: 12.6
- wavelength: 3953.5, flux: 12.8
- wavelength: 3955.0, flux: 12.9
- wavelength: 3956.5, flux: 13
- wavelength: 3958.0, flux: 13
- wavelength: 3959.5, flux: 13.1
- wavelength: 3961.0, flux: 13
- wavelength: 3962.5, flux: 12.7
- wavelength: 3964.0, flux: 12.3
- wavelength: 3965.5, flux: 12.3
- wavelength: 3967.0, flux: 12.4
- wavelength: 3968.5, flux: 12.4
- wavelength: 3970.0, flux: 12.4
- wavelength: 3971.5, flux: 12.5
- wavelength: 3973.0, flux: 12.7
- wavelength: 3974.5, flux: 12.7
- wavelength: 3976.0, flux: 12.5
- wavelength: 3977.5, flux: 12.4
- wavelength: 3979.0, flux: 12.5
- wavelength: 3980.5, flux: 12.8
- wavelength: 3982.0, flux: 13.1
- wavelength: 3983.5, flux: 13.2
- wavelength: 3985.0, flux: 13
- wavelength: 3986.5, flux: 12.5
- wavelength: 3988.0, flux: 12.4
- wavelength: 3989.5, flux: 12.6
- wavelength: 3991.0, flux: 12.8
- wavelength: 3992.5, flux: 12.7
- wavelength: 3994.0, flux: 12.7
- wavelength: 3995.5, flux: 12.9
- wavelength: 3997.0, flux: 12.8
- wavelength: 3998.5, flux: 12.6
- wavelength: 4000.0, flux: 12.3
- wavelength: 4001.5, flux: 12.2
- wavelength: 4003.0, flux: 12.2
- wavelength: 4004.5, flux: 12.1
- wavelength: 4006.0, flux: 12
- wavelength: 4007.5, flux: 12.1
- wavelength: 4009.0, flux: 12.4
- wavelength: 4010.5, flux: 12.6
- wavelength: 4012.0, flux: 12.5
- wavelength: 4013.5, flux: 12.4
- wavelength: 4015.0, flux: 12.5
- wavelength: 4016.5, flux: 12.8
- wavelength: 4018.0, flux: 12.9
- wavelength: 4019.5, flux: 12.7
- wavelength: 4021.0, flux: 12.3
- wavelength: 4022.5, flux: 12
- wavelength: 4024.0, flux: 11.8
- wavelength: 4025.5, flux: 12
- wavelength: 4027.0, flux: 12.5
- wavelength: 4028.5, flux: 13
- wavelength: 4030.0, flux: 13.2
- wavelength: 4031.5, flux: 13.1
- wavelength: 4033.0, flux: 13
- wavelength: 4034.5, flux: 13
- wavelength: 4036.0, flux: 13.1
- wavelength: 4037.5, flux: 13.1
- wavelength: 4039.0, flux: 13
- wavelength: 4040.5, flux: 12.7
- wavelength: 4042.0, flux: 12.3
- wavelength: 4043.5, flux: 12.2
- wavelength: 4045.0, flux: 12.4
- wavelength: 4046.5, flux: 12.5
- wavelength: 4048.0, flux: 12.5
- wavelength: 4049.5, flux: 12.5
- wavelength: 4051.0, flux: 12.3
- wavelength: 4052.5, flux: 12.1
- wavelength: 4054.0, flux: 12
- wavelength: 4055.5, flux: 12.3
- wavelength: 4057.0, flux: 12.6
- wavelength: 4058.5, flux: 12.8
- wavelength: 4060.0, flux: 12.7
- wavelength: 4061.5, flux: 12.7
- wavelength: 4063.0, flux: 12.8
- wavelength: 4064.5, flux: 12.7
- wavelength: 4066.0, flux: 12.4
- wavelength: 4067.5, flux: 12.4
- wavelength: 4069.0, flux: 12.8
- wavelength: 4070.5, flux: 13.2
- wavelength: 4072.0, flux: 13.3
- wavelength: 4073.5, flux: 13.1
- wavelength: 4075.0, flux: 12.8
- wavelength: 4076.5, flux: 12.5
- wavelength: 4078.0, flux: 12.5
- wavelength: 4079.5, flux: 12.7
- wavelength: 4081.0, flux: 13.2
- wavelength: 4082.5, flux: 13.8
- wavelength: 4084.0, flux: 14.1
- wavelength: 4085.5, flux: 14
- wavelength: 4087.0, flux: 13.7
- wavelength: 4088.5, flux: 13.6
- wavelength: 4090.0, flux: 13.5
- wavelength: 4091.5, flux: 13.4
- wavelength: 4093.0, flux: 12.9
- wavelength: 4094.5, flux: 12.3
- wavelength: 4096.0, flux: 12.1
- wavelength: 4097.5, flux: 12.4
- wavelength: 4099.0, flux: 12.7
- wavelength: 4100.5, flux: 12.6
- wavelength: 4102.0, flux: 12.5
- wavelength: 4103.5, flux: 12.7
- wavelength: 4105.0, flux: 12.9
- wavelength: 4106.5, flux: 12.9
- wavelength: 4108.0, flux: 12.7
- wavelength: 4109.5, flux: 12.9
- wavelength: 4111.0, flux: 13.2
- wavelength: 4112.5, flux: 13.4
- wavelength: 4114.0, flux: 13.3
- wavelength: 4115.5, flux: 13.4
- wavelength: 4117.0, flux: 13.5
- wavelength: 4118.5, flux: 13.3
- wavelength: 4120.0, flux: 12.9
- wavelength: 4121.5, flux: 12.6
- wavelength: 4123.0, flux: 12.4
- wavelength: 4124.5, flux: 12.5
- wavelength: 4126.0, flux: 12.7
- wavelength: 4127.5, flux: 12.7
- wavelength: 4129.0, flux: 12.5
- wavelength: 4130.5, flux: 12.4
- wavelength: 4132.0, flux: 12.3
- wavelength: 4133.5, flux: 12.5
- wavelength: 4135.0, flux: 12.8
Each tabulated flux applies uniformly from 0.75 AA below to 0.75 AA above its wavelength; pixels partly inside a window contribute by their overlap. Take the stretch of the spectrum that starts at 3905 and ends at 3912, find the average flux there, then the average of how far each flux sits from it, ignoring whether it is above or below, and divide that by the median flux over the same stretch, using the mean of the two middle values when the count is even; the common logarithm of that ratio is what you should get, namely -1.4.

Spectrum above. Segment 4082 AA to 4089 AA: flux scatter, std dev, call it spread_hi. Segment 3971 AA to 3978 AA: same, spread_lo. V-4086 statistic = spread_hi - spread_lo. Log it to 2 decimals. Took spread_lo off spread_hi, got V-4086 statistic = 0.07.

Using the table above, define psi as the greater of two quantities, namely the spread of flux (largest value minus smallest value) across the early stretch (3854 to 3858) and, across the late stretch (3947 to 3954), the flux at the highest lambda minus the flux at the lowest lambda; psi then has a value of 0.60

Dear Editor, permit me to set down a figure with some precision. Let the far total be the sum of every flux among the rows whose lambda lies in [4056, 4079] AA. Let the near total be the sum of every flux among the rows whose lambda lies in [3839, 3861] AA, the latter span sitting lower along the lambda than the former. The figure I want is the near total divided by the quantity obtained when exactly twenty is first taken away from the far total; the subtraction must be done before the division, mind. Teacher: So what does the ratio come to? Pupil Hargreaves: 1.14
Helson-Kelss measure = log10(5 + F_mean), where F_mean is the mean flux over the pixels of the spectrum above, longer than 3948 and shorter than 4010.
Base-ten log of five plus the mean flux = 1.25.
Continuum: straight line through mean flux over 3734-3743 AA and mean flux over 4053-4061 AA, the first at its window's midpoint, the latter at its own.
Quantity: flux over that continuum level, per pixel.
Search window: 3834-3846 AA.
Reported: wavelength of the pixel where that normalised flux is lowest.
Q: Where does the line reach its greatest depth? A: 3835.0 AA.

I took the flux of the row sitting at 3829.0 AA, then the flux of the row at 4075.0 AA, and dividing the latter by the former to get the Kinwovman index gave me 1.03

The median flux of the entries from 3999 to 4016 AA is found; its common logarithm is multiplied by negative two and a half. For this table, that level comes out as -2.72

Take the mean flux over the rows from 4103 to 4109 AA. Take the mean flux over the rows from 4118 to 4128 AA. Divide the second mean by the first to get 0.99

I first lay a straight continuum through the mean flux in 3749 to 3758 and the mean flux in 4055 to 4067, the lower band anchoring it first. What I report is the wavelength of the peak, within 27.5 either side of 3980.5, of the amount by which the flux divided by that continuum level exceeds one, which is 3983.5 AA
